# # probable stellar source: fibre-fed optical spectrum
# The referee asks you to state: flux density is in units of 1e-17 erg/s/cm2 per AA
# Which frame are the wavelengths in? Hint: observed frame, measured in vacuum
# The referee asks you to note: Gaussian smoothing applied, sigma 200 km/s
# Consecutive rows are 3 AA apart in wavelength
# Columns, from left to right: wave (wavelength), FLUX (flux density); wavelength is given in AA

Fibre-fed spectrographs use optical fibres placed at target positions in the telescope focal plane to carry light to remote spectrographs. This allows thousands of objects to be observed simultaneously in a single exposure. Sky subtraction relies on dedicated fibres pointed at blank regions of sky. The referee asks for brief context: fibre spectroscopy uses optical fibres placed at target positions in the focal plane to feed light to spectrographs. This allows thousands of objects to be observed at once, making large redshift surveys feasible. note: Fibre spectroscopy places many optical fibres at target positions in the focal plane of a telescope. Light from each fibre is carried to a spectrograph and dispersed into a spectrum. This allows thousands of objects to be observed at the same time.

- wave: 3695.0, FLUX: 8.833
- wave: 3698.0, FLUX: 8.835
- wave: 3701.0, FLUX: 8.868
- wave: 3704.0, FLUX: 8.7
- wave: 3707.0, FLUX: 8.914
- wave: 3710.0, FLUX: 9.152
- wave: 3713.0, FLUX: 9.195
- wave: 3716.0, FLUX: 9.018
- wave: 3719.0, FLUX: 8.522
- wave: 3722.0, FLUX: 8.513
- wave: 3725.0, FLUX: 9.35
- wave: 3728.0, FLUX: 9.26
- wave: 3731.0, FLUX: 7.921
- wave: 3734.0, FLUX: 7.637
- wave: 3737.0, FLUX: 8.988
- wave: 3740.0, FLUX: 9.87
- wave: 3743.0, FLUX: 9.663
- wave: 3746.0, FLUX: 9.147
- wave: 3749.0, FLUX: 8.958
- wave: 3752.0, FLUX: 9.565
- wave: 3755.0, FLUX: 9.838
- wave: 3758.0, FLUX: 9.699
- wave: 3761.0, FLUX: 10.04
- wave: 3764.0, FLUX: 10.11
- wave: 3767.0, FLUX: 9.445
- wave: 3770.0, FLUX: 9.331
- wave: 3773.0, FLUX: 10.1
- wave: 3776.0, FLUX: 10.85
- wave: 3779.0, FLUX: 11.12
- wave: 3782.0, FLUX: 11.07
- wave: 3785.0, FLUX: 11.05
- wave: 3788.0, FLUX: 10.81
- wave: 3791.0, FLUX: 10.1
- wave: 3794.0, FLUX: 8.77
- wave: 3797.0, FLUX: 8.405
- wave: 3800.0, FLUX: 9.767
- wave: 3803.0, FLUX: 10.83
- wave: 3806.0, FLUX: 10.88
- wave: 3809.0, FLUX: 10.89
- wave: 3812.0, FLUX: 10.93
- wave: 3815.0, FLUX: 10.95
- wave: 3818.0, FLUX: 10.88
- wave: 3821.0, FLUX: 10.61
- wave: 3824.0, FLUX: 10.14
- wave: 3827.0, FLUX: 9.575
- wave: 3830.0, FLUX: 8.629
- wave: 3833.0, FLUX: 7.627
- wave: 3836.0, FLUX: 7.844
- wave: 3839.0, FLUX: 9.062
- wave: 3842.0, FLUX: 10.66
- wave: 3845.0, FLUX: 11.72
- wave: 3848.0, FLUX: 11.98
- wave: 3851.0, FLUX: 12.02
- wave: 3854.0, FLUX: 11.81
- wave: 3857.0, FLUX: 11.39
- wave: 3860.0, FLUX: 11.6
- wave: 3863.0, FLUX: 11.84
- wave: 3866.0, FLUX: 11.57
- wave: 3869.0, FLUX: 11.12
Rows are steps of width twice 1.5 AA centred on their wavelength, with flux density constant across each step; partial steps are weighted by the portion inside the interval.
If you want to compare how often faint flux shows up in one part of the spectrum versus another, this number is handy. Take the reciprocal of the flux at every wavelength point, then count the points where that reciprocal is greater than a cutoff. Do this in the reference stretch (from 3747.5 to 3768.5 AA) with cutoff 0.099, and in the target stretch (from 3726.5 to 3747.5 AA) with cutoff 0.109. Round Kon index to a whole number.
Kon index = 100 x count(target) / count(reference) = 67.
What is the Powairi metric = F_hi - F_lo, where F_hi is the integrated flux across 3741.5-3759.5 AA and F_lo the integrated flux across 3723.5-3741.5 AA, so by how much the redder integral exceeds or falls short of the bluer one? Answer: 12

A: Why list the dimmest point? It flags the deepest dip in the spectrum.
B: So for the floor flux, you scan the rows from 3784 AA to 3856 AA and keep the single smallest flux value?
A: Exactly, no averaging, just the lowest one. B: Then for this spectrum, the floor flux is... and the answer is 7.627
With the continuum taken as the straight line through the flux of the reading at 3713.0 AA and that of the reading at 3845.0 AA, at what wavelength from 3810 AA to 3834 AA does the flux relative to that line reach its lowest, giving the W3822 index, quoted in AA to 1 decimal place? 3833.0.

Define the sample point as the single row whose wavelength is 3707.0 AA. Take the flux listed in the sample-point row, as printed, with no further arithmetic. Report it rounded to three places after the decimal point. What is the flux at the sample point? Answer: 8.914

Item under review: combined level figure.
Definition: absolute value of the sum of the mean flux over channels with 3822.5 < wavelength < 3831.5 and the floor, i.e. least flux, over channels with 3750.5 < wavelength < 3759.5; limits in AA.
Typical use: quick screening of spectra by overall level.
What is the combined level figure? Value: 19.0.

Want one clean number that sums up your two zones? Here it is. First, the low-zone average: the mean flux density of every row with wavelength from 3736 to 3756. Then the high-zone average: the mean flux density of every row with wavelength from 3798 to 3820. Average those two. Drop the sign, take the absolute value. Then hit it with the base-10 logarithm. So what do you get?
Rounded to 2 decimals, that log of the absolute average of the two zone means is 1.00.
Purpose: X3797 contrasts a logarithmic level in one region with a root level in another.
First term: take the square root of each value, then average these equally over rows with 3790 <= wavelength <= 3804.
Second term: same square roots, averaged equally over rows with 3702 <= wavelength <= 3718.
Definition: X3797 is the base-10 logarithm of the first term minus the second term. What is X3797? -2.51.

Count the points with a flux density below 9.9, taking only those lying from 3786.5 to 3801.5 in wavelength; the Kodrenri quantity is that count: 3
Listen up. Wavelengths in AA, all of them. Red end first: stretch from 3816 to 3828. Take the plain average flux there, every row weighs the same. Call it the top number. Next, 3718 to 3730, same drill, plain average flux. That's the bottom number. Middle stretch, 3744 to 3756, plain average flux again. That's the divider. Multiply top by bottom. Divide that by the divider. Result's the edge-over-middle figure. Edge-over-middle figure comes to 9.8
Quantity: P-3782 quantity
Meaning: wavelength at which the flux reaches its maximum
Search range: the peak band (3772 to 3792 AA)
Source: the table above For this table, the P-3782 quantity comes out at 3779.0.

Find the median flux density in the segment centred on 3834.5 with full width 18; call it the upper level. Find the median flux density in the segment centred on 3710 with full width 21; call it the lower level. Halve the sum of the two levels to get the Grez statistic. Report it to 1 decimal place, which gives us 8.9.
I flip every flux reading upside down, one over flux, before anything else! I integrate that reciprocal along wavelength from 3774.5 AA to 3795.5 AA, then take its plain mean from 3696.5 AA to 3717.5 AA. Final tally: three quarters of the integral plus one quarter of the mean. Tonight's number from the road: 1.53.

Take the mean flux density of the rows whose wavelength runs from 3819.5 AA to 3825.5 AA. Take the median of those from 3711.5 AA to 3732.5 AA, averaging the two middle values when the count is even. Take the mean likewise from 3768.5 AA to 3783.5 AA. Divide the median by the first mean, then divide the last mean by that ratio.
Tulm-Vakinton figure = 12.1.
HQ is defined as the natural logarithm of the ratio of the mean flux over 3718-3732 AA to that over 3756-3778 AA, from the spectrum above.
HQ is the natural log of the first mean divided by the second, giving -0.13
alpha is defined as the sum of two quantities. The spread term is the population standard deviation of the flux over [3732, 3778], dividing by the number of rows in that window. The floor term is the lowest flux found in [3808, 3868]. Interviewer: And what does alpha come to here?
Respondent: 8.33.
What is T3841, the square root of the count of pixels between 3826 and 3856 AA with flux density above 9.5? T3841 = 2.45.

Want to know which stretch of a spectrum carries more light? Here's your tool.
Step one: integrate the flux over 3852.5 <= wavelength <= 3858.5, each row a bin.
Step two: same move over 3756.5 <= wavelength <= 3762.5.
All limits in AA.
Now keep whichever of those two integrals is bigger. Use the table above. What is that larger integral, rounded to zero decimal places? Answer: 70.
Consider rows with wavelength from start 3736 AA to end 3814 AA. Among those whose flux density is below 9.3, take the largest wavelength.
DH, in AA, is 3797.0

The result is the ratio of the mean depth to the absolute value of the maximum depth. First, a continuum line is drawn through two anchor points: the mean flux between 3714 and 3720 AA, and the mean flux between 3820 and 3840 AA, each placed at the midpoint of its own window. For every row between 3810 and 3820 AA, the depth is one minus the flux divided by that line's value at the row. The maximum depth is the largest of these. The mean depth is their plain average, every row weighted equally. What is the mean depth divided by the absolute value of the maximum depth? -1.0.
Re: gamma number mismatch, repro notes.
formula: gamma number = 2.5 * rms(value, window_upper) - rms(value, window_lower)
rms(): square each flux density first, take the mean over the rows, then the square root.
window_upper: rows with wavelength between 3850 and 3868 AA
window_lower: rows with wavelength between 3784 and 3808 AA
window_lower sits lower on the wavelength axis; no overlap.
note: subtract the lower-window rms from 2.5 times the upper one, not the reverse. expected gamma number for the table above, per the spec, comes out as 19.1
